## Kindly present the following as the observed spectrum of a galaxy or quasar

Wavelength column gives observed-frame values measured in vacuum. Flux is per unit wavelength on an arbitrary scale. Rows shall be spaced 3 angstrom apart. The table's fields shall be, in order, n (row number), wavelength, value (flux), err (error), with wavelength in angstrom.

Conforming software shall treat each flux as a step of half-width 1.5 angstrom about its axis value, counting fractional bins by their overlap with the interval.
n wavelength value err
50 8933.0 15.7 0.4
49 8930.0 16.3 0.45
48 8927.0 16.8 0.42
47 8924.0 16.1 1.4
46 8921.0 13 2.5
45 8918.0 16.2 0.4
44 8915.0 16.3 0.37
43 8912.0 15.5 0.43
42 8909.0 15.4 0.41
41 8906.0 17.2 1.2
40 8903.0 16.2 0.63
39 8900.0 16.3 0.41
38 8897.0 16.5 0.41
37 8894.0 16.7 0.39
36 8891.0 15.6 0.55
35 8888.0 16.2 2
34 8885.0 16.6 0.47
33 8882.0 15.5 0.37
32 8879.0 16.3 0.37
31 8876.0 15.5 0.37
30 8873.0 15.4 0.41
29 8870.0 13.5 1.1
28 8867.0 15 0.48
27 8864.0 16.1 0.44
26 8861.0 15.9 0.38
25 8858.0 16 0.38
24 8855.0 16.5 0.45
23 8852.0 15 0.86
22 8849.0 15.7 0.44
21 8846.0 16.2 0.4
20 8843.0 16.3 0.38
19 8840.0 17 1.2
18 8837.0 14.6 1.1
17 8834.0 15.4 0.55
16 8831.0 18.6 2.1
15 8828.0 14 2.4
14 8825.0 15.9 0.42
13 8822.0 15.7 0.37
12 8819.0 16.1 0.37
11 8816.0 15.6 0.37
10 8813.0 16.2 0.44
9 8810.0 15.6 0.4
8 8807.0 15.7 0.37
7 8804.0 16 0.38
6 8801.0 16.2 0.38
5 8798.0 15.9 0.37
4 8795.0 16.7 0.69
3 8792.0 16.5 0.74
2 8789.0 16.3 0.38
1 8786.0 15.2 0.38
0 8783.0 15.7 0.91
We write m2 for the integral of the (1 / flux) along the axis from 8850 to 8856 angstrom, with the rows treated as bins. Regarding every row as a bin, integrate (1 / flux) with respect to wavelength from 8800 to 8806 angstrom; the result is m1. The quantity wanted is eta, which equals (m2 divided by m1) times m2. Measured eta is 0.393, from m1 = 0.374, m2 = 0.383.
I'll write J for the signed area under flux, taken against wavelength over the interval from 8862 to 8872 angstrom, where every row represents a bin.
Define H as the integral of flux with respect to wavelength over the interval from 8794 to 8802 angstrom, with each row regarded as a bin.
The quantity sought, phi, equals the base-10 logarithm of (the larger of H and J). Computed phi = 2.17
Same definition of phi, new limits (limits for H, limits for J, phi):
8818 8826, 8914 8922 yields 2.10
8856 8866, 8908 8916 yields 2.20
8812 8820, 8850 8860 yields 2.20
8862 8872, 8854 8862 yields 2.17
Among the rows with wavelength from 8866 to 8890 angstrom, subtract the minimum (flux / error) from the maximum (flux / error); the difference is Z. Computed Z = 36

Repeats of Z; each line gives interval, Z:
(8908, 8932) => 39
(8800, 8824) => 7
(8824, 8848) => 37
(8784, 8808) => 21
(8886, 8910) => 35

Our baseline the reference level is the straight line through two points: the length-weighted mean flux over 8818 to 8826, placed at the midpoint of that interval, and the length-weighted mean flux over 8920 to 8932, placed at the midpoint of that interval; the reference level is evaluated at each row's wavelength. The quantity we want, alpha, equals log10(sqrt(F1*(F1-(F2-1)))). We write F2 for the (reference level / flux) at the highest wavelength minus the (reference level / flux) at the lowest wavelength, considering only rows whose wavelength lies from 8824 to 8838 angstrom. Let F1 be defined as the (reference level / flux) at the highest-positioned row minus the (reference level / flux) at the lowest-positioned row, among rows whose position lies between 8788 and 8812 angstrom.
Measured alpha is -0.70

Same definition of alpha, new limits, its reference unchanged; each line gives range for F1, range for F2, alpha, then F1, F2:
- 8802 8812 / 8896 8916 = -0.80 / 0.025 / 0.01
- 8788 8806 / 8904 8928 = -0.89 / 0.016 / 0.02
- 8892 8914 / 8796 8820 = -0.56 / 0.070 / -0.02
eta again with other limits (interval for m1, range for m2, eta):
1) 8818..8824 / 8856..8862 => 0.372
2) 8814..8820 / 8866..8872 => 0.469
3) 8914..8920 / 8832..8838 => 0.409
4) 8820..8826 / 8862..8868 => 0.390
